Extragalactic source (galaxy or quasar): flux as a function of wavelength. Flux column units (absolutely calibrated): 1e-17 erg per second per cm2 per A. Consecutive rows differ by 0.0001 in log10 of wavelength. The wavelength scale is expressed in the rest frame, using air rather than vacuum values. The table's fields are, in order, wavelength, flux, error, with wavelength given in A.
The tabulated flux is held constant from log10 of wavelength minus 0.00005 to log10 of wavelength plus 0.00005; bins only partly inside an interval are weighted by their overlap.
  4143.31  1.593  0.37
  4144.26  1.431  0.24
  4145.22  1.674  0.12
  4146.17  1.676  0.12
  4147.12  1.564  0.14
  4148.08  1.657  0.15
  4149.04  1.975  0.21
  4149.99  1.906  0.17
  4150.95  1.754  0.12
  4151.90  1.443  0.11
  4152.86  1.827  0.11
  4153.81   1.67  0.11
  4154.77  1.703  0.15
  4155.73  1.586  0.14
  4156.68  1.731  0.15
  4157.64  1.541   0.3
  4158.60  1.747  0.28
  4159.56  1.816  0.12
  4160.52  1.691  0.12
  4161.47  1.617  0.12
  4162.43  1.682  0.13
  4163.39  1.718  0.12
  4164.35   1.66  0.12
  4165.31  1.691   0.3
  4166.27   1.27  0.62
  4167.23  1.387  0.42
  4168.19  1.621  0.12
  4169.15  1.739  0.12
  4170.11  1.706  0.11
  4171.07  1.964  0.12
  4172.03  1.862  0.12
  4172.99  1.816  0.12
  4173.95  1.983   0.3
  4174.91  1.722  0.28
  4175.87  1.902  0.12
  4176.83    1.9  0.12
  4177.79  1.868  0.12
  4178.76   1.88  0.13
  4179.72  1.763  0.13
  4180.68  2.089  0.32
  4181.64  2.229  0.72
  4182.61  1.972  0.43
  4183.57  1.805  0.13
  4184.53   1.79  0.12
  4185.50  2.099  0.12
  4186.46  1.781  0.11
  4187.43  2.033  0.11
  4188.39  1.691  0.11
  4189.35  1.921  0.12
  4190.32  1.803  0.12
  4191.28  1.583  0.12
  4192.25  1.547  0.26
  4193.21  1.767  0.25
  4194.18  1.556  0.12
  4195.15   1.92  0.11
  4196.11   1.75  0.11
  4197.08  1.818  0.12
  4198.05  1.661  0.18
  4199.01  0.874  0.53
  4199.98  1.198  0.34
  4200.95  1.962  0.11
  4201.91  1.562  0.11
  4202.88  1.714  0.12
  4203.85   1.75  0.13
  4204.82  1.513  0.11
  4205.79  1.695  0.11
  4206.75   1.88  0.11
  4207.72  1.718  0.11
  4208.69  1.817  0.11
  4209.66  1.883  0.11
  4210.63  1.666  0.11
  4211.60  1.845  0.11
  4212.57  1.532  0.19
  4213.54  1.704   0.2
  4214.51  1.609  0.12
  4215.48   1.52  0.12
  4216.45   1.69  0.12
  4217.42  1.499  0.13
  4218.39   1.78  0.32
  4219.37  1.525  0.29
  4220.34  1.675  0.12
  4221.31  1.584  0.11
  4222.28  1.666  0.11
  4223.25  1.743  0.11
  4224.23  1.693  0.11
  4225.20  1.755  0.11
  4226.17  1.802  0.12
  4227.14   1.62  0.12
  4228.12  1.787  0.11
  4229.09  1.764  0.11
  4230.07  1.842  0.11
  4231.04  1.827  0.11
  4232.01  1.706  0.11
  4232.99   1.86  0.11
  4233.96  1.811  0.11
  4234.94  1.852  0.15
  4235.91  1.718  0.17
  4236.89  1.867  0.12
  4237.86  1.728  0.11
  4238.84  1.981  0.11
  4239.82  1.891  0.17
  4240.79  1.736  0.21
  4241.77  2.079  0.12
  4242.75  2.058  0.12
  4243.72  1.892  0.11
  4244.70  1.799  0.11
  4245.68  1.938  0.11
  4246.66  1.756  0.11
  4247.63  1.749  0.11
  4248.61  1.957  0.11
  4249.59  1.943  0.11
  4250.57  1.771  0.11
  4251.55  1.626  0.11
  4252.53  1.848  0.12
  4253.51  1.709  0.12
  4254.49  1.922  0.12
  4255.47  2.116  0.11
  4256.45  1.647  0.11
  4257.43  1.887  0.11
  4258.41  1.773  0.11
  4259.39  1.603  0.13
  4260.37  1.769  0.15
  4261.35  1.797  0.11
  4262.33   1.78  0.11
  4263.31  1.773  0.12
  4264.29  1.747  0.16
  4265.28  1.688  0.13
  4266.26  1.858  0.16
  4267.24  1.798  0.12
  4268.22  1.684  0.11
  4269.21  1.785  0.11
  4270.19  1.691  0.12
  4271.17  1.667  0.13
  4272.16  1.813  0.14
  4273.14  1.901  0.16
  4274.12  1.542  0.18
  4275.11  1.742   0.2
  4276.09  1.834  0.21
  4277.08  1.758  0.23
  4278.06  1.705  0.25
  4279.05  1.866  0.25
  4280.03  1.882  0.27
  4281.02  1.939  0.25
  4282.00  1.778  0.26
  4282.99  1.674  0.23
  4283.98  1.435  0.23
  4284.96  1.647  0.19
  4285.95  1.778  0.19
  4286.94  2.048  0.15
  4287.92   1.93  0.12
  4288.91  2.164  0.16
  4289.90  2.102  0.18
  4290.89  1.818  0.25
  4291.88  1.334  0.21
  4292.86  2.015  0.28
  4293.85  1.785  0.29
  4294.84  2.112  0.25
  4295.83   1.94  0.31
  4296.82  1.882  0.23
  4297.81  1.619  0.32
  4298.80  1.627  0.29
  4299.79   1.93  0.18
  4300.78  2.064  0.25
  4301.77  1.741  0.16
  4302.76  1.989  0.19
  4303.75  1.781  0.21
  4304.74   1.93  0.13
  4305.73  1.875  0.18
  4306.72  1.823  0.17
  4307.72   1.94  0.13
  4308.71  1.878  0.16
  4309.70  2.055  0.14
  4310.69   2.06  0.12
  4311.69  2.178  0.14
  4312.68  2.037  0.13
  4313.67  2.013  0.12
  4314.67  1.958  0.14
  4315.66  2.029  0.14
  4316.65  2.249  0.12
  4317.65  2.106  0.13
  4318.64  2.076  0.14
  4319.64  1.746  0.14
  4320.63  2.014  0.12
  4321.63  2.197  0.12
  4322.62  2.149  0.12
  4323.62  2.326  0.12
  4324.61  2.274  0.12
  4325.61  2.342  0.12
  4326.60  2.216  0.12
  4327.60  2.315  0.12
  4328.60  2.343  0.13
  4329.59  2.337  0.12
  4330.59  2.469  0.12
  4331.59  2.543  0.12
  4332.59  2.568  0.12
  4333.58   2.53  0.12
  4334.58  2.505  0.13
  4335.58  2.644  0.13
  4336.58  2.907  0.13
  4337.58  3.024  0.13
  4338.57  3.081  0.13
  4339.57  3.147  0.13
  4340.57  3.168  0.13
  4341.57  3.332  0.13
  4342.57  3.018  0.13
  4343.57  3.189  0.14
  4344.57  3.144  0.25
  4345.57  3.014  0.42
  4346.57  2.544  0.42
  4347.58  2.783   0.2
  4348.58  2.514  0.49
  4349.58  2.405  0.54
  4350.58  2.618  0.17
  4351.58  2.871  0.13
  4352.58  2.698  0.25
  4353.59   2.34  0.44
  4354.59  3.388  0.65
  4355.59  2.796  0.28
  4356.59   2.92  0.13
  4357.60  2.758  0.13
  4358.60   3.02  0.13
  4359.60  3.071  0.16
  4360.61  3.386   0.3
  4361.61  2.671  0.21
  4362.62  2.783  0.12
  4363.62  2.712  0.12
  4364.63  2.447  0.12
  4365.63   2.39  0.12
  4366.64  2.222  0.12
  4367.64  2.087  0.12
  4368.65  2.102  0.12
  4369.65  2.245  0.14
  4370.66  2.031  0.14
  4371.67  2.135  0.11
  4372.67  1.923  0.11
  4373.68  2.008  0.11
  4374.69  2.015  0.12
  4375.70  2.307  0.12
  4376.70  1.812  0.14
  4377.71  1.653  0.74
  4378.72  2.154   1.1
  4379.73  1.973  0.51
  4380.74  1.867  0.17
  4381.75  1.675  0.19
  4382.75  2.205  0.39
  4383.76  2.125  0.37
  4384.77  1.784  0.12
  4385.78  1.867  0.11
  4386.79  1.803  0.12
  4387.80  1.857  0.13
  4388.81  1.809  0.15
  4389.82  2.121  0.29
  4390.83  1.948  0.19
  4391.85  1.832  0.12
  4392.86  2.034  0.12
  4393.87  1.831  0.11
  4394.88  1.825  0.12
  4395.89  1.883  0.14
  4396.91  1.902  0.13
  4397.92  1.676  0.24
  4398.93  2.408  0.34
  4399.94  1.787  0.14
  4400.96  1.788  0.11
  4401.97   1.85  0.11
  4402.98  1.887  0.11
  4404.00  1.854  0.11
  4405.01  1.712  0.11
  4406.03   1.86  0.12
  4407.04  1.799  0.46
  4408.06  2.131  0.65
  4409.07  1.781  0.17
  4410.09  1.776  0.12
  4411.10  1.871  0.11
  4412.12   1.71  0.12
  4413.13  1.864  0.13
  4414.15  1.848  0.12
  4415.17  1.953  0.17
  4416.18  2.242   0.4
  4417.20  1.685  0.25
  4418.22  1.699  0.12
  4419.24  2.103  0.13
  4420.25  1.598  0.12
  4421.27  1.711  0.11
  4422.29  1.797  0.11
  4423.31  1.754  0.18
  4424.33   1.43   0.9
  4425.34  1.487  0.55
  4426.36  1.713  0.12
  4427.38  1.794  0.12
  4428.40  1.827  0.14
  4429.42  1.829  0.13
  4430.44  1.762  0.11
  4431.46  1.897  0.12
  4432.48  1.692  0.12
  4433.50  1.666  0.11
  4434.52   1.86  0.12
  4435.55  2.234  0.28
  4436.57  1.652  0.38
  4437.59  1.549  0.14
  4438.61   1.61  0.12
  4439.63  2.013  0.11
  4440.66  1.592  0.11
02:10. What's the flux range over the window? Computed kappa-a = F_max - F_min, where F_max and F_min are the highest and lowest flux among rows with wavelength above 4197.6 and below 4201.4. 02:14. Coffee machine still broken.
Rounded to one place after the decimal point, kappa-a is 1.1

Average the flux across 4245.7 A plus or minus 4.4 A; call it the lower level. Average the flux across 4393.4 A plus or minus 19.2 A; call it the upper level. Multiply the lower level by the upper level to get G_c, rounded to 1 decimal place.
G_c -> 3.6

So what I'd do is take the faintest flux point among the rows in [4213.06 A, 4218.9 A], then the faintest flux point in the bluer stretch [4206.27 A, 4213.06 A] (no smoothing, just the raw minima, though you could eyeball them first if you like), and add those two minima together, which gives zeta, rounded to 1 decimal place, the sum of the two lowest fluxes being 3.0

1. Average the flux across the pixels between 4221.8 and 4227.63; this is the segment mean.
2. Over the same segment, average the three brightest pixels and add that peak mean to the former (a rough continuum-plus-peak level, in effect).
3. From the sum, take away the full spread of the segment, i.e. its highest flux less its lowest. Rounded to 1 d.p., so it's 3.3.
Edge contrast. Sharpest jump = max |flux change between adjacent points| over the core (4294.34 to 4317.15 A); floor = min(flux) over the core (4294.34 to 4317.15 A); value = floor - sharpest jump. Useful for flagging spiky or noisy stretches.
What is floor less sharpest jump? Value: 1.30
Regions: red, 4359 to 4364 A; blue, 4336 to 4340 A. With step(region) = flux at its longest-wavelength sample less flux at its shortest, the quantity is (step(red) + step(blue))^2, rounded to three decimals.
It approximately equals 0.014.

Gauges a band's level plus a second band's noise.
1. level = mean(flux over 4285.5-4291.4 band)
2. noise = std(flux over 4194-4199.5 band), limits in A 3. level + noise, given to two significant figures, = 2.3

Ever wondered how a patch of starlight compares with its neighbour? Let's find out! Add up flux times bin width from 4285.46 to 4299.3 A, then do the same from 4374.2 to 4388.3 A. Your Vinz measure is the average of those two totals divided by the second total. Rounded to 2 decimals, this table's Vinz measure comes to 0.97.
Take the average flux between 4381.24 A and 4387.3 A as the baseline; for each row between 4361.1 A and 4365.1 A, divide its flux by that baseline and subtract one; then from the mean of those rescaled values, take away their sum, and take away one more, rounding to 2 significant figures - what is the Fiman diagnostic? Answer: -2.2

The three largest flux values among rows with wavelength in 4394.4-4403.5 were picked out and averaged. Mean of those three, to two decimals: 2.07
